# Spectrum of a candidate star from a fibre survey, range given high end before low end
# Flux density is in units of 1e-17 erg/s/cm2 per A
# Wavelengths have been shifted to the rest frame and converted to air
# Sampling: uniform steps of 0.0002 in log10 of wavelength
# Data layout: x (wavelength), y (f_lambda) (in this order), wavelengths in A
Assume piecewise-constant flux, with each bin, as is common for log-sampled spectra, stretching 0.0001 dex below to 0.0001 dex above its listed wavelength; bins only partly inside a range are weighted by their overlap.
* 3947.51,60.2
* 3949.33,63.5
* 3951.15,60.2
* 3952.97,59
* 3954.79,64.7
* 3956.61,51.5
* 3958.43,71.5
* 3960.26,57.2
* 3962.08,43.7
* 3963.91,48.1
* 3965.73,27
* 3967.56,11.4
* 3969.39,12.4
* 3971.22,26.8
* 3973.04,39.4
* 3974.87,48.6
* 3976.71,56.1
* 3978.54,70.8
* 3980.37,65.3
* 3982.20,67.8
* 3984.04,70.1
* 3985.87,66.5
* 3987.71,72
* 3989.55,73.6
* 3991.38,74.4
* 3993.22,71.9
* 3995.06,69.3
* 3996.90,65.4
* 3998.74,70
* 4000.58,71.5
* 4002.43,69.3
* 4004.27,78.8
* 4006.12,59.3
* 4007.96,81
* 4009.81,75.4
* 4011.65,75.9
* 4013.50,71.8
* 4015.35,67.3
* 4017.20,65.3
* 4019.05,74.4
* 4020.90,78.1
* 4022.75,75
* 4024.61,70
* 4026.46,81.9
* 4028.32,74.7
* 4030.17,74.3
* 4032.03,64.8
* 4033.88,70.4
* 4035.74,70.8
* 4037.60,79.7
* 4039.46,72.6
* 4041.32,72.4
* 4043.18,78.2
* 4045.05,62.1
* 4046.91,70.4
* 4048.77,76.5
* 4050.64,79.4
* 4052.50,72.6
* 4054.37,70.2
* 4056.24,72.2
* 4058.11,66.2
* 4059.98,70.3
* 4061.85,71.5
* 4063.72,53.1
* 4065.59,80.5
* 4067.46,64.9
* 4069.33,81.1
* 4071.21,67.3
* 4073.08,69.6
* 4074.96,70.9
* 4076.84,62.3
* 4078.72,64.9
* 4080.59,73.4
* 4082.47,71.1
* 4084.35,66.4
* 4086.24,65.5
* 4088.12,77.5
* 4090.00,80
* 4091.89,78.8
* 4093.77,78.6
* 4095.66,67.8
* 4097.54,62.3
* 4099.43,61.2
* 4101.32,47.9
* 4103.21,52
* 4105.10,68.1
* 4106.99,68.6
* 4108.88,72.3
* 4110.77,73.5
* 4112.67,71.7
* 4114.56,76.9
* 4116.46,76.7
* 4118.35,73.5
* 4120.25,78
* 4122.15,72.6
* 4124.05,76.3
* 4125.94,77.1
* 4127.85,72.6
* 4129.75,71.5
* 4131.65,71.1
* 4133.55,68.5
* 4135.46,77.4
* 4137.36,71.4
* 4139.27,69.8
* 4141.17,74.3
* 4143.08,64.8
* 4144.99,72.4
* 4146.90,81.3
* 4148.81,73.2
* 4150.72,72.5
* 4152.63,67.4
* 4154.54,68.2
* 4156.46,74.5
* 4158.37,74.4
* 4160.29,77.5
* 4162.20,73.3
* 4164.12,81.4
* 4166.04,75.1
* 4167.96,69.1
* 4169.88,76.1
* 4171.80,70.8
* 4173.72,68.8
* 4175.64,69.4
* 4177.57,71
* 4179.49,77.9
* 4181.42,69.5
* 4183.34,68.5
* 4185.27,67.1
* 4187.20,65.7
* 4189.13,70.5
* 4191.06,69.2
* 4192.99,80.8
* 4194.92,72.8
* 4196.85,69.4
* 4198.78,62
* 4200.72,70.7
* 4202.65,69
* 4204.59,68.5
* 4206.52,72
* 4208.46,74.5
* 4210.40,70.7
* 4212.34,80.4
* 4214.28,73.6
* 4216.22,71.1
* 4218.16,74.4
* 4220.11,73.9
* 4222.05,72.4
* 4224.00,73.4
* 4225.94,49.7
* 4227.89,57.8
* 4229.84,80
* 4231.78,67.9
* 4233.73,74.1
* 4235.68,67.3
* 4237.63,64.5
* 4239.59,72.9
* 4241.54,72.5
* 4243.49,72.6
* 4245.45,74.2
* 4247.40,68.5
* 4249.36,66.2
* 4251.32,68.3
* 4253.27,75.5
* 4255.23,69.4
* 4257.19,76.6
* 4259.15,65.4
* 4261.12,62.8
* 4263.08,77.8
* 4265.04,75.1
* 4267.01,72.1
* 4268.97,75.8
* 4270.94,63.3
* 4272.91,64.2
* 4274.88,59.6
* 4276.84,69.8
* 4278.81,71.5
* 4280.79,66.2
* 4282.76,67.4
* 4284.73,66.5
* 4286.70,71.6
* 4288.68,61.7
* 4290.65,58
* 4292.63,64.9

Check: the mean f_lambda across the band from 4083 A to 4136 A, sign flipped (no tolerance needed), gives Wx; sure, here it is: -71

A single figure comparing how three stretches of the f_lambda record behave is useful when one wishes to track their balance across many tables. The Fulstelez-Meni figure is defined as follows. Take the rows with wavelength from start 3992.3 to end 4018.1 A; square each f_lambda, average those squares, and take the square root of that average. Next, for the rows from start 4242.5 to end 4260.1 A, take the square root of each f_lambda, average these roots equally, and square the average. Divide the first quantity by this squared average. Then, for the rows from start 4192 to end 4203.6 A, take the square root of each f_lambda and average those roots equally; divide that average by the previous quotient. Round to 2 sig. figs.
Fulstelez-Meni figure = 8.4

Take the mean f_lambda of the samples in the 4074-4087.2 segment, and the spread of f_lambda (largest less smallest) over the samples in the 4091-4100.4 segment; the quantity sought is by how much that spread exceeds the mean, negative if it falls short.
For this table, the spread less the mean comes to -50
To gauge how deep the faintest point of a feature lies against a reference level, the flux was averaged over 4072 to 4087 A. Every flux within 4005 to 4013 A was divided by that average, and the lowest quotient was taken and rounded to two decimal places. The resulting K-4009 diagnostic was 0.87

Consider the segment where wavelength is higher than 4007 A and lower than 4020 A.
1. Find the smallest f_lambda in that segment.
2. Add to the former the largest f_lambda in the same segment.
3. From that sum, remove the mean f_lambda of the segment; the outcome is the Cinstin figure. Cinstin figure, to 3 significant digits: 73.3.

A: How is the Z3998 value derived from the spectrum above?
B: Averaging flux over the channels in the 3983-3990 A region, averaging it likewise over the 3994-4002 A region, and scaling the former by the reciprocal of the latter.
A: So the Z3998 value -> 1.02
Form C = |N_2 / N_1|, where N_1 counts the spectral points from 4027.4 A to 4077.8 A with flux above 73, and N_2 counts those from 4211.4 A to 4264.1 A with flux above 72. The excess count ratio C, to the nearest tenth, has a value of 1.9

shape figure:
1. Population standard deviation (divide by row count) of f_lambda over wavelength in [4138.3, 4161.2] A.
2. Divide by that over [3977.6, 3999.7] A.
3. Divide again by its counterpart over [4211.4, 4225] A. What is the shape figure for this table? 0.546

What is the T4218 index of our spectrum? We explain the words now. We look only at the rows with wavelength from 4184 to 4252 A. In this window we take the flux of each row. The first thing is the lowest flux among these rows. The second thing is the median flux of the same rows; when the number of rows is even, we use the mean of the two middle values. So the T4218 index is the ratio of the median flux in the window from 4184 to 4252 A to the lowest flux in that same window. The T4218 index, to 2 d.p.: 1.42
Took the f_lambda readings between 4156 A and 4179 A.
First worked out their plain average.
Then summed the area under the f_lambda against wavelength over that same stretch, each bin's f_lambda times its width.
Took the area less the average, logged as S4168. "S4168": 1618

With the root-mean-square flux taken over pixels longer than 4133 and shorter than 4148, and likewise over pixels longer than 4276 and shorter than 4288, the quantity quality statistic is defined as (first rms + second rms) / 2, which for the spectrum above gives 70.8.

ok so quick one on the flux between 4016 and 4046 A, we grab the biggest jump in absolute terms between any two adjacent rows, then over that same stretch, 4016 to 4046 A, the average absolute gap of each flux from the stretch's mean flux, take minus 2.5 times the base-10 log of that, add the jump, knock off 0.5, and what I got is 14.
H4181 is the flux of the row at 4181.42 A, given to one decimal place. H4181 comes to 69.5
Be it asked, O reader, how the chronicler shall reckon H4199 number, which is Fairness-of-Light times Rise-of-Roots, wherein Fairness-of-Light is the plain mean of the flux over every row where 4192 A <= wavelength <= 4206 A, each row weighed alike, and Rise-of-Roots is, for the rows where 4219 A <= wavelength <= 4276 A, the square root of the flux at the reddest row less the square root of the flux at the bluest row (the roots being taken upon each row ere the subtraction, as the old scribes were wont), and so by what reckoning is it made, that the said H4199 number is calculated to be -62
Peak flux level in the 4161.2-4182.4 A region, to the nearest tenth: 81.4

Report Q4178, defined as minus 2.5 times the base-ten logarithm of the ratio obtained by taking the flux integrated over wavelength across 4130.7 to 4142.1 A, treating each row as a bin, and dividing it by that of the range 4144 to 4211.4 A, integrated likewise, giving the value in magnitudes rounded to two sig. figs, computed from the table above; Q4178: 1.9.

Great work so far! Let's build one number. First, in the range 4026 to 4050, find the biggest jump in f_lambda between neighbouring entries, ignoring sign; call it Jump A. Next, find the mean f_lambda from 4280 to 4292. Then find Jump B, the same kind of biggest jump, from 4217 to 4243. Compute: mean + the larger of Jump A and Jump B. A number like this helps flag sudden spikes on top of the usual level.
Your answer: 89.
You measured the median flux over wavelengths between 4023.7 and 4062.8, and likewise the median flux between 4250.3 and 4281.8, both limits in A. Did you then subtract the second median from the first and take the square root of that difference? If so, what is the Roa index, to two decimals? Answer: 1.61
